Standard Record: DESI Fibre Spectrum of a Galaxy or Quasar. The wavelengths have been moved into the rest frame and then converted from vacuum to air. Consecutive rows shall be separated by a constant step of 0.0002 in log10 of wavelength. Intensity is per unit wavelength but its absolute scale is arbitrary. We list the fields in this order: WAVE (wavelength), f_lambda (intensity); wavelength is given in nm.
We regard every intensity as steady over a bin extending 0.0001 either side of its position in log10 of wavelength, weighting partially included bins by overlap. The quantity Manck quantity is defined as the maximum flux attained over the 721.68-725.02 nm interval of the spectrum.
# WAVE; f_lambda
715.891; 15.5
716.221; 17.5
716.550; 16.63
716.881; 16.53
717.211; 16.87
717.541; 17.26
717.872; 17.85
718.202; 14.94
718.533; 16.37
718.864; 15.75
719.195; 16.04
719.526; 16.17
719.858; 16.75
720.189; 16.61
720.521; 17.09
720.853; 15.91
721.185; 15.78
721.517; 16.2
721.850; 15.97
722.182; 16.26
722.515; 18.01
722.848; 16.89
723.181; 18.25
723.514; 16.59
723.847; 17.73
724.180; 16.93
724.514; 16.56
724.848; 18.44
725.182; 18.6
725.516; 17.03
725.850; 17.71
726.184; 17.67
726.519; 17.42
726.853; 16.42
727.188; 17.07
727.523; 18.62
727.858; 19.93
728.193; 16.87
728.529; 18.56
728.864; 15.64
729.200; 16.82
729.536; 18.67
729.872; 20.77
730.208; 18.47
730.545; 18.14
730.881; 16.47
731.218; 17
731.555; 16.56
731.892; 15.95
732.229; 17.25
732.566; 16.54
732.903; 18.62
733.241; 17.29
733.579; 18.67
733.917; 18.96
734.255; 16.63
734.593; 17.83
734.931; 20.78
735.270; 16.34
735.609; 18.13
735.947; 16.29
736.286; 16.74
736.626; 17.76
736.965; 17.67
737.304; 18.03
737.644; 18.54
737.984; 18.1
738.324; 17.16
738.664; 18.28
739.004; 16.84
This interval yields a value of 18.44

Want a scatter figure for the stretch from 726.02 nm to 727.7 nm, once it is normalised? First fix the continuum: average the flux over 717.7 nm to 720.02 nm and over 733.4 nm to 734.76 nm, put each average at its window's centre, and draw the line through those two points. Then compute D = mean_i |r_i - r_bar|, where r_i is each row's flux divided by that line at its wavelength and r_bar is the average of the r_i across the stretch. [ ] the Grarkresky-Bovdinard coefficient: 0.033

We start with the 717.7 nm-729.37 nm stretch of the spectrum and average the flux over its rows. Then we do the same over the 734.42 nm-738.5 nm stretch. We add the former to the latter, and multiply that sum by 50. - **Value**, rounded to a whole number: 1740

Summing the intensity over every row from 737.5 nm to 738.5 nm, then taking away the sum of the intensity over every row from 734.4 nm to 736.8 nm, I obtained -70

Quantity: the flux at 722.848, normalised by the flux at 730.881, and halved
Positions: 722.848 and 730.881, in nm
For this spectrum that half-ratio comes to 0.51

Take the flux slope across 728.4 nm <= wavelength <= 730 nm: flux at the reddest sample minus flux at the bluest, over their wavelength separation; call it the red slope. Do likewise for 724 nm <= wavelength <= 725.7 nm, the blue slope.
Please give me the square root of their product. 0.35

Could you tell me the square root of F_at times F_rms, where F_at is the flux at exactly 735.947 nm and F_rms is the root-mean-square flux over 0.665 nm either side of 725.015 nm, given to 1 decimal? 17.0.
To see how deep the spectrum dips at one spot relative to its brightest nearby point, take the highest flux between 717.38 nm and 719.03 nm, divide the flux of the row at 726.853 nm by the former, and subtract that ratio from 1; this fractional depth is 0.080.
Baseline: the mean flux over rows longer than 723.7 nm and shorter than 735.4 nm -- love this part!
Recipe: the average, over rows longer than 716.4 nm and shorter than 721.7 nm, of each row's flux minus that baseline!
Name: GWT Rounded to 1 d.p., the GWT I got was -1.3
